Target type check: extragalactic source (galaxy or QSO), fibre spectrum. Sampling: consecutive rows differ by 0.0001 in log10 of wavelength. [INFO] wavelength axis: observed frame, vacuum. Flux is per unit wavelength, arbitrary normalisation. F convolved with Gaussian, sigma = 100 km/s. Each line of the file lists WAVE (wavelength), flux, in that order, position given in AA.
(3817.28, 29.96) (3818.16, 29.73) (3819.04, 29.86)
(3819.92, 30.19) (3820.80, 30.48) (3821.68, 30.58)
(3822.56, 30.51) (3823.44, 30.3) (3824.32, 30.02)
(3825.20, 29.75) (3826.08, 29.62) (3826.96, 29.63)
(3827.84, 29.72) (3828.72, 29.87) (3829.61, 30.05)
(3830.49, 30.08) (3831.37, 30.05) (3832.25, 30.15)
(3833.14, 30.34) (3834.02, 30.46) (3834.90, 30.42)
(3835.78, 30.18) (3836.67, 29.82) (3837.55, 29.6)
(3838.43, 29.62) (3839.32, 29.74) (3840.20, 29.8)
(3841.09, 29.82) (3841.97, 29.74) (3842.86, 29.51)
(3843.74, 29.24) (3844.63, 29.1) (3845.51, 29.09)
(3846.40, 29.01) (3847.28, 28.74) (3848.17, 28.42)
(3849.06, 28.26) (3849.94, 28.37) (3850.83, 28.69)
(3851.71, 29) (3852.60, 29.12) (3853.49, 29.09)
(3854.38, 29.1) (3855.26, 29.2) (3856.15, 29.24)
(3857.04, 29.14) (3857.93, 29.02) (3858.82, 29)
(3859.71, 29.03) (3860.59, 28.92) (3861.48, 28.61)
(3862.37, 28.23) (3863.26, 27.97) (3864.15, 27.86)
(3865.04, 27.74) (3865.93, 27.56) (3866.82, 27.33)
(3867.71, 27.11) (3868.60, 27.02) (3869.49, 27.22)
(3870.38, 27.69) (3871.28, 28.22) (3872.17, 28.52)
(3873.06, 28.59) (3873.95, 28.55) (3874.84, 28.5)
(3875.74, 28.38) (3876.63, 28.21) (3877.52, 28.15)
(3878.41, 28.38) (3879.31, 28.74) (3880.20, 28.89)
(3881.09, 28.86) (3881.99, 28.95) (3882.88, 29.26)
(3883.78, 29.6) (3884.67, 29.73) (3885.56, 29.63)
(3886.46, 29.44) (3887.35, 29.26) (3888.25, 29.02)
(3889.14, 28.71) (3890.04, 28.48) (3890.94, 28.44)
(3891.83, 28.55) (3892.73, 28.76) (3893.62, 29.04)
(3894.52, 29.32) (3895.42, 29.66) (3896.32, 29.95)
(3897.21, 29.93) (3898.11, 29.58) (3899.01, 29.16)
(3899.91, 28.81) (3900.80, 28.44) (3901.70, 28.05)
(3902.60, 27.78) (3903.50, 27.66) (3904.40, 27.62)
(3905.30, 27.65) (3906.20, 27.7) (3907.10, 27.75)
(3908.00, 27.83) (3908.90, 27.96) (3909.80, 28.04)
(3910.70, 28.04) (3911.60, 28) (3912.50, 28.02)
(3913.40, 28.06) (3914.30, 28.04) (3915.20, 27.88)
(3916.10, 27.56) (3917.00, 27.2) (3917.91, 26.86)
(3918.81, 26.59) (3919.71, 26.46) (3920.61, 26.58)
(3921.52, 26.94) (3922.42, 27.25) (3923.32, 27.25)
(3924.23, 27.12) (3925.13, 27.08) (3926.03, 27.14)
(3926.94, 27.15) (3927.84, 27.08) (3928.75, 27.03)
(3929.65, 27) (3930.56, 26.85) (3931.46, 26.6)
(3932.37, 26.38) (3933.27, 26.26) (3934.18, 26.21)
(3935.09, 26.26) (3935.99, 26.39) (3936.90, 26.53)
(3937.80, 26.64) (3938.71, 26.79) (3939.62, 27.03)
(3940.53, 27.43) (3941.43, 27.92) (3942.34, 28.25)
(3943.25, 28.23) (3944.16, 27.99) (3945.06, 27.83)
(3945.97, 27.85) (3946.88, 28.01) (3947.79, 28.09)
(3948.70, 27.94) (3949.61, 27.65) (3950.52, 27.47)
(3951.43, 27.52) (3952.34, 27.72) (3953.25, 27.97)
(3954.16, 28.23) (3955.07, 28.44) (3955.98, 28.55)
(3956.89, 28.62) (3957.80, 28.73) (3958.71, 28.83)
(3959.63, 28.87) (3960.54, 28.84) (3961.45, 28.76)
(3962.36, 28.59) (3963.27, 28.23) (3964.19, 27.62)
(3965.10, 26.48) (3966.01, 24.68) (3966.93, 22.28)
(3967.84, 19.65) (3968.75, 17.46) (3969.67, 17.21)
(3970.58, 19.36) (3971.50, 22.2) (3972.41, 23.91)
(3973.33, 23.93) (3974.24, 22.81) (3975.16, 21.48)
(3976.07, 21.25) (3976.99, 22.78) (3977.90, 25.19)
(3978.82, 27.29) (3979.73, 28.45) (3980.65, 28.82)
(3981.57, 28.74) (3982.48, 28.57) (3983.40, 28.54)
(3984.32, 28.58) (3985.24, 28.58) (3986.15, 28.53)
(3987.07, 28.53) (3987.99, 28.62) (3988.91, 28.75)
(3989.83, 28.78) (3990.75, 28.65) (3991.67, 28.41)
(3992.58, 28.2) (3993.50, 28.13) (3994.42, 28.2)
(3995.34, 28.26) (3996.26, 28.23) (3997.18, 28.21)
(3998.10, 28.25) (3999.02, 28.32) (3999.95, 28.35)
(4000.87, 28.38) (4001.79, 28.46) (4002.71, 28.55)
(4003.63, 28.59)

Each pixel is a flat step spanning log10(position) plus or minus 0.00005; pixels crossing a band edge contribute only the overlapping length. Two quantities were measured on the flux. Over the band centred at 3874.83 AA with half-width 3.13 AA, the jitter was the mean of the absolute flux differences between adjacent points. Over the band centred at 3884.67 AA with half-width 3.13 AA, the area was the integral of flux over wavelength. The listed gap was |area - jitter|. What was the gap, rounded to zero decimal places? 184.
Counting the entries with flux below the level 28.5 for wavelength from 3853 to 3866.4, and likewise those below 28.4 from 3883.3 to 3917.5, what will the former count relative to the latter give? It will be 0.28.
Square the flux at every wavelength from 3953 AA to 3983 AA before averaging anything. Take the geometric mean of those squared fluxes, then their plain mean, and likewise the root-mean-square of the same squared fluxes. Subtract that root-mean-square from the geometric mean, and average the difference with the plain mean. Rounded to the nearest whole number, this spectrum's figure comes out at 307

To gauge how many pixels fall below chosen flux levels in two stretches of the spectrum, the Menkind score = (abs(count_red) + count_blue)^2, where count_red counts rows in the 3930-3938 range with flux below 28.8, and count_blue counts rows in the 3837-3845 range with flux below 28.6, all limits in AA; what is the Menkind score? 81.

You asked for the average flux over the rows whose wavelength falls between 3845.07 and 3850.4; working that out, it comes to 28.6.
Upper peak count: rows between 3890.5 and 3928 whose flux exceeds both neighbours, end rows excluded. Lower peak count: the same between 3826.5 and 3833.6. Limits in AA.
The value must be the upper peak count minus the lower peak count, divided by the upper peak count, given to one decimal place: 0.7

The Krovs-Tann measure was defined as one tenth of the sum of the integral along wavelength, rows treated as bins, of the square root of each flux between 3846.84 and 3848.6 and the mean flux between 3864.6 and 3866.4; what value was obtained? 3.71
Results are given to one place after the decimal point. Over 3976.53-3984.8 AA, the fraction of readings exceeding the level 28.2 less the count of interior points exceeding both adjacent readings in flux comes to -0.3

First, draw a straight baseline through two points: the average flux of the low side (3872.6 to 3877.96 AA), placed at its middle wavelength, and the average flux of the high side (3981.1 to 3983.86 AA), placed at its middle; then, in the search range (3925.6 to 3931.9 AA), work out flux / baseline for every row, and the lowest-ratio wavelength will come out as 3931.46 AA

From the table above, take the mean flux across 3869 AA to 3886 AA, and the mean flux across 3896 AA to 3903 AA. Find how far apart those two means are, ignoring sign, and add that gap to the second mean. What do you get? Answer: 29.3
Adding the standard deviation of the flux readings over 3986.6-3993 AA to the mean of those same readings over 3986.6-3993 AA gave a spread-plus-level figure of 28.8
